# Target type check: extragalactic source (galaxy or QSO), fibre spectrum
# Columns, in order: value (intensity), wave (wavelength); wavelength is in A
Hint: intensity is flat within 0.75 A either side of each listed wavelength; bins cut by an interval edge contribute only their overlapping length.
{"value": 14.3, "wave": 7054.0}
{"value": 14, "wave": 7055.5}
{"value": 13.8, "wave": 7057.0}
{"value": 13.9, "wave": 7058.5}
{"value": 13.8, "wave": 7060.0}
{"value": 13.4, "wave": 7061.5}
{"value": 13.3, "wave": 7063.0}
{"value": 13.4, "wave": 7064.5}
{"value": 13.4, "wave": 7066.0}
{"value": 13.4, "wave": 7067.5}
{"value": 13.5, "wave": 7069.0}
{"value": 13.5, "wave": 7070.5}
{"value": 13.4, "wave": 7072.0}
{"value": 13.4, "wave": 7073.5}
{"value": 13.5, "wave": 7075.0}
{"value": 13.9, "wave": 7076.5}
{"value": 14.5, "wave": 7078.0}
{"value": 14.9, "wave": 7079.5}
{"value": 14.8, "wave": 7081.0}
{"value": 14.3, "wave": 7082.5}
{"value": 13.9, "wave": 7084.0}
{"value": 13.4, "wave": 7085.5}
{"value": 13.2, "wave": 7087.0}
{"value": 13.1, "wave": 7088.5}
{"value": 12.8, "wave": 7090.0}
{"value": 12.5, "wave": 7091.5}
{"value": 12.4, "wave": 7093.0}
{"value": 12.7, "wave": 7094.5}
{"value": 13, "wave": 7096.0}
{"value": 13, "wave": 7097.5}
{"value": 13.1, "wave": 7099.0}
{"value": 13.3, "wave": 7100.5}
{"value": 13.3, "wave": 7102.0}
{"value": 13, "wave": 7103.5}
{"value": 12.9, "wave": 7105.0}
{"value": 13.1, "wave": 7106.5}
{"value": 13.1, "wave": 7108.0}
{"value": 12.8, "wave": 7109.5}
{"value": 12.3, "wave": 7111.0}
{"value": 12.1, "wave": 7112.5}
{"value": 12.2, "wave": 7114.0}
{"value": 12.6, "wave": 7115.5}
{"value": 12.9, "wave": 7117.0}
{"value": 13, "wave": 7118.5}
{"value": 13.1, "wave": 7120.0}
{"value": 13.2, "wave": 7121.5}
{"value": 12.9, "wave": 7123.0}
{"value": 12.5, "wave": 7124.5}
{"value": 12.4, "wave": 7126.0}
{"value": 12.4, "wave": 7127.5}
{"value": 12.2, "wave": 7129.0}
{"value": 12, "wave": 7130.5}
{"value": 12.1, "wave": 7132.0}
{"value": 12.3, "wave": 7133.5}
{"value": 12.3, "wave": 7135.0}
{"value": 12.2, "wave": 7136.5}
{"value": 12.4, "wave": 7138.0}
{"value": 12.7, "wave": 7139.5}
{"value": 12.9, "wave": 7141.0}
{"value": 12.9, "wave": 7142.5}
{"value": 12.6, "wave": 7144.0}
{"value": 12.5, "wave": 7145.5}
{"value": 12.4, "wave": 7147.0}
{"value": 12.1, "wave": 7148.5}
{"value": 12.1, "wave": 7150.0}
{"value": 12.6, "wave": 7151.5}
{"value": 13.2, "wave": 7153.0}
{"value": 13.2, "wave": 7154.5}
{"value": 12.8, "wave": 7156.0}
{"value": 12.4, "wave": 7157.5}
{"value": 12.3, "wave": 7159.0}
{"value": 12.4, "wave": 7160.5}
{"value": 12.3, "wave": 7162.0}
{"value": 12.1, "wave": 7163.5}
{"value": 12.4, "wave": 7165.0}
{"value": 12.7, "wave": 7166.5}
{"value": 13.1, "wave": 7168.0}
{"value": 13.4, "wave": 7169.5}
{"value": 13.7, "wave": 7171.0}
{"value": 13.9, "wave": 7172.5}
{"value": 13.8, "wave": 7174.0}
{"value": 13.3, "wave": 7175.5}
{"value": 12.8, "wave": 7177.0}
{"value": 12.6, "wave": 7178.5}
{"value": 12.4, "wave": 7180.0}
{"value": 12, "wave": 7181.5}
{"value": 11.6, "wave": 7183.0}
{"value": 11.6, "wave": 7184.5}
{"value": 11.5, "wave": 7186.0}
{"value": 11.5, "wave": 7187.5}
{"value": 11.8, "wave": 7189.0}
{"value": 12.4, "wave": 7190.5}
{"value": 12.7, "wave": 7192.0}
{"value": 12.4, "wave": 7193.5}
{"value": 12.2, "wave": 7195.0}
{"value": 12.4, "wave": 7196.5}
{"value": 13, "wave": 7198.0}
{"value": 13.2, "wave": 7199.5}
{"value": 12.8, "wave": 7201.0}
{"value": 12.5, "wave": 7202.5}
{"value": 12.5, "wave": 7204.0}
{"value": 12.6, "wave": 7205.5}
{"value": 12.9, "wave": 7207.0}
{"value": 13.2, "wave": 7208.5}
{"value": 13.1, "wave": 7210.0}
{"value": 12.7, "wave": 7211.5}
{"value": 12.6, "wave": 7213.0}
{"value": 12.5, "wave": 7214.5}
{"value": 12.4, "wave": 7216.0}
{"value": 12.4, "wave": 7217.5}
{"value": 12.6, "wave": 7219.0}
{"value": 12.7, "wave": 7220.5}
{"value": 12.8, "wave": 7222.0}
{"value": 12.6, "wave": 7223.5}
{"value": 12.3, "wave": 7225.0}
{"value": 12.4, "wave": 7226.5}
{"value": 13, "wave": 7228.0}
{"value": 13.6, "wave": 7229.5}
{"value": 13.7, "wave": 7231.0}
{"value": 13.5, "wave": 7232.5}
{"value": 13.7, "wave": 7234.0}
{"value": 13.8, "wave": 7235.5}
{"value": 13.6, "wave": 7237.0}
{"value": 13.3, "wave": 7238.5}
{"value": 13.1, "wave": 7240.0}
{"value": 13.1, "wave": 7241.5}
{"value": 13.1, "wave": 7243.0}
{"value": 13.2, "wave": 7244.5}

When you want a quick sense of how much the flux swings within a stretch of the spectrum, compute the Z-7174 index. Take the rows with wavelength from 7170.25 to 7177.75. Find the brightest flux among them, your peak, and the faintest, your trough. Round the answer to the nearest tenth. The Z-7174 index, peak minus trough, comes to 1.1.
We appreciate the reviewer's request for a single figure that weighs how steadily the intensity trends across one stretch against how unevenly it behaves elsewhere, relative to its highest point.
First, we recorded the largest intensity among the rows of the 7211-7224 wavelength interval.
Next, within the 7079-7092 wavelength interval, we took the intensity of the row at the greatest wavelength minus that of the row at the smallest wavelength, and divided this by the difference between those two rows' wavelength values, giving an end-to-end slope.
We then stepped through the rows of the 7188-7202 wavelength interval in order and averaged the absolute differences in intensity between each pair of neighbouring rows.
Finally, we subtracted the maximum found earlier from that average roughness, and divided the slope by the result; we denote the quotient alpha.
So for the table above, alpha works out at 0.016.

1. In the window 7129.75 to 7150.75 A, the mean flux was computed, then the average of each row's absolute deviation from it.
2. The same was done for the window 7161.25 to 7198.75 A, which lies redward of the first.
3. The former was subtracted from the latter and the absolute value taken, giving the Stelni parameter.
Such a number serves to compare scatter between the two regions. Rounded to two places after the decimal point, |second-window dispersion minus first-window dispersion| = 0.33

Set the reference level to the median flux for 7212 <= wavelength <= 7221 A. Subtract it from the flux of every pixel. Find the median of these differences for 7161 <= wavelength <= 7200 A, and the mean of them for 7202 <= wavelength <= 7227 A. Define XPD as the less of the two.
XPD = -0.15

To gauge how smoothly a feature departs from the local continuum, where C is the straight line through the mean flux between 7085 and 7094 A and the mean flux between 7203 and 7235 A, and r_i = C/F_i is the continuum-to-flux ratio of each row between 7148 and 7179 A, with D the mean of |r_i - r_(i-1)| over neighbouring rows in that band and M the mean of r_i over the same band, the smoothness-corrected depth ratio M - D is 0.98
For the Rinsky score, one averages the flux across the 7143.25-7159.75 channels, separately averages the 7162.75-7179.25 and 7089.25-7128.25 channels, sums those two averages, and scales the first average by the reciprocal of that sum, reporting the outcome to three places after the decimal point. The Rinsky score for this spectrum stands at 0.486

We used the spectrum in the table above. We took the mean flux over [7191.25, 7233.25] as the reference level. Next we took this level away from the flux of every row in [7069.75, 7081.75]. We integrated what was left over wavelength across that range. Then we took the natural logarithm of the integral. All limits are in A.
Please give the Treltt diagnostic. 3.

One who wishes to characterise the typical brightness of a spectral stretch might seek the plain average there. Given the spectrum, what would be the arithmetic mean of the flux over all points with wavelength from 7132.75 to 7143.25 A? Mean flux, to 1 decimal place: 12.5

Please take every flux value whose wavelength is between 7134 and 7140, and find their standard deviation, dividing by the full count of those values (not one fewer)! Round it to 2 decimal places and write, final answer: 0.19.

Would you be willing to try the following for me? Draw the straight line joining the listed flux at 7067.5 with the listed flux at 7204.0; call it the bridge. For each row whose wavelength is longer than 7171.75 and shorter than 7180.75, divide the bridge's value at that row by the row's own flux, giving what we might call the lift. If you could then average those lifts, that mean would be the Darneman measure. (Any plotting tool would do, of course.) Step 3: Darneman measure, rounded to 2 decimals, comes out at 0.97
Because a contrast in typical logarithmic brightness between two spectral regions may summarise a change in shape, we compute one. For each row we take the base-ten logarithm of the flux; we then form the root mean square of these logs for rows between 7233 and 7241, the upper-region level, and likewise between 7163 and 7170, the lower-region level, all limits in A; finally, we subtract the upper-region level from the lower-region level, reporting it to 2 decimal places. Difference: -0.03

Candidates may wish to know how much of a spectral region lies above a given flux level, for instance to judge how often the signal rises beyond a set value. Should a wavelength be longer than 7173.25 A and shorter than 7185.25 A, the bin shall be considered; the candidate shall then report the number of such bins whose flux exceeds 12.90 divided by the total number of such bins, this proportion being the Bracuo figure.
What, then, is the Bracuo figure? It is 0.25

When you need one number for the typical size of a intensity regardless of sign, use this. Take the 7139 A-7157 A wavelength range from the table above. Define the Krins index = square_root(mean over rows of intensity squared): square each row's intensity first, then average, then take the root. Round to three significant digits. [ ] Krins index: 12.7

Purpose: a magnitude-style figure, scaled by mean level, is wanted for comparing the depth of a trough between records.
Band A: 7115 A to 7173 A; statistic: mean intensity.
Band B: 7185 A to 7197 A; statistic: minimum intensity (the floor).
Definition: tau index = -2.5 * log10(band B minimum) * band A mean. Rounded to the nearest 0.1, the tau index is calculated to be -33.5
